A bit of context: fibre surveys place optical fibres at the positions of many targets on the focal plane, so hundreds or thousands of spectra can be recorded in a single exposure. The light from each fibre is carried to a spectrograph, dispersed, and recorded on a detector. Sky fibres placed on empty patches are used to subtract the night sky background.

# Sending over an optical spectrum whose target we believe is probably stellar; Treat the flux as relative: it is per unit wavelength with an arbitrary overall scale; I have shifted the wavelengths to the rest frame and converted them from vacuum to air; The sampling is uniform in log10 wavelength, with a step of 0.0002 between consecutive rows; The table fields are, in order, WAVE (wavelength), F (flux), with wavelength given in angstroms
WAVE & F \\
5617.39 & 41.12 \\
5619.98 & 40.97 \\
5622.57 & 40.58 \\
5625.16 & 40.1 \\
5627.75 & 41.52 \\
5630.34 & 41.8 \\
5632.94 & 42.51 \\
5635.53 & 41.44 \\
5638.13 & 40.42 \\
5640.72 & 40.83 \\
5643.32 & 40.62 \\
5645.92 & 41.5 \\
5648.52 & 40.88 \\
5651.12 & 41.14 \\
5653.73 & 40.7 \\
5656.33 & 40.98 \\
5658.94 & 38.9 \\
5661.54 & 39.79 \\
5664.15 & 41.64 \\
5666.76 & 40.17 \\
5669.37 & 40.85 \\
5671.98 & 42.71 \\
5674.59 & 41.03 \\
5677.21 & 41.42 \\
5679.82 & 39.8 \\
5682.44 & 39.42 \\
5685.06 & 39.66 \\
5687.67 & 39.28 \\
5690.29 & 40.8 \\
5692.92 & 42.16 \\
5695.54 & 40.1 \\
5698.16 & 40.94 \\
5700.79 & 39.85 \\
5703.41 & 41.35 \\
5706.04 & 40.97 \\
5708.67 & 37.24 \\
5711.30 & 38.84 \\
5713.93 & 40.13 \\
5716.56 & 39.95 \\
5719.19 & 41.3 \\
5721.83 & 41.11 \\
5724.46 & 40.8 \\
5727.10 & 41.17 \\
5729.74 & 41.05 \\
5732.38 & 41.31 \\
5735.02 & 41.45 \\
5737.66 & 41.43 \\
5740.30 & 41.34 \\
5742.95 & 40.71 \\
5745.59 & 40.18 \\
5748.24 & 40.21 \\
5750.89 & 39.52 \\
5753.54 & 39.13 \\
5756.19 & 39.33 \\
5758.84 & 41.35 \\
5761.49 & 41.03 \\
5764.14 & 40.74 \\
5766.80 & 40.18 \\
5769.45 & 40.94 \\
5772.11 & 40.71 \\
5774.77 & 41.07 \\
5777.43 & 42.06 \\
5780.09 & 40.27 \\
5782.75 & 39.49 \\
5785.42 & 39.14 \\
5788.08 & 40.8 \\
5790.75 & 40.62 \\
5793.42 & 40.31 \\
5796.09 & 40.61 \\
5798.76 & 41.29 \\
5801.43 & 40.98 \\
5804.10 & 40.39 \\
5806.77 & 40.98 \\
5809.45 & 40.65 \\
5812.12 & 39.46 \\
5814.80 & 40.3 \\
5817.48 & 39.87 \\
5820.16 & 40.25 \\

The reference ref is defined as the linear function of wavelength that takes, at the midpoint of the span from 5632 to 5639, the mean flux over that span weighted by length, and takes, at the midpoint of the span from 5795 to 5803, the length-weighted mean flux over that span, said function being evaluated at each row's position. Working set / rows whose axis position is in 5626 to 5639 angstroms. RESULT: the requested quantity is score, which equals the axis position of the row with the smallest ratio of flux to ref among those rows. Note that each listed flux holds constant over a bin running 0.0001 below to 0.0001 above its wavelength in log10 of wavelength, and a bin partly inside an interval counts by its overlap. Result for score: 5638.13 angstroms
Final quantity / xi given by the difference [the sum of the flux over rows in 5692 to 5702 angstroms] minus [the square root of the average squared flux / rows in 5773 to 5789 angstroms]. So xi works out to 123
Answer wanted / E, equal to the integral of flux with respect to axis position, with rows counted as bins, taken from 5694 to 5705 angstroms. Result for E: 447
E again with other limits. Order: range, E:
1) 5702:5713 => 436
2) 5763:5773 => 406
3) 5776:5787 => 443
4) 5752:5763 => 443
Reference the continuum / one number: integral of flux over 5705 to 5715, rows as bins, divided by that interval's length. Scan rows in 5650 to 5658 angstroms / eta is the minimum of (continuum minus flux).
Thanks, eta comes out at -1.9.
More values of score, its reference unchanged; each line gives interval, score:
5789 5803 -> 5793.42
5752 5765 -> 5753.54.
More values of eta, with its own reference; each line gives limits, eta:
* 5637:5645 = -1.6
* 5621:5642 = -3.3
